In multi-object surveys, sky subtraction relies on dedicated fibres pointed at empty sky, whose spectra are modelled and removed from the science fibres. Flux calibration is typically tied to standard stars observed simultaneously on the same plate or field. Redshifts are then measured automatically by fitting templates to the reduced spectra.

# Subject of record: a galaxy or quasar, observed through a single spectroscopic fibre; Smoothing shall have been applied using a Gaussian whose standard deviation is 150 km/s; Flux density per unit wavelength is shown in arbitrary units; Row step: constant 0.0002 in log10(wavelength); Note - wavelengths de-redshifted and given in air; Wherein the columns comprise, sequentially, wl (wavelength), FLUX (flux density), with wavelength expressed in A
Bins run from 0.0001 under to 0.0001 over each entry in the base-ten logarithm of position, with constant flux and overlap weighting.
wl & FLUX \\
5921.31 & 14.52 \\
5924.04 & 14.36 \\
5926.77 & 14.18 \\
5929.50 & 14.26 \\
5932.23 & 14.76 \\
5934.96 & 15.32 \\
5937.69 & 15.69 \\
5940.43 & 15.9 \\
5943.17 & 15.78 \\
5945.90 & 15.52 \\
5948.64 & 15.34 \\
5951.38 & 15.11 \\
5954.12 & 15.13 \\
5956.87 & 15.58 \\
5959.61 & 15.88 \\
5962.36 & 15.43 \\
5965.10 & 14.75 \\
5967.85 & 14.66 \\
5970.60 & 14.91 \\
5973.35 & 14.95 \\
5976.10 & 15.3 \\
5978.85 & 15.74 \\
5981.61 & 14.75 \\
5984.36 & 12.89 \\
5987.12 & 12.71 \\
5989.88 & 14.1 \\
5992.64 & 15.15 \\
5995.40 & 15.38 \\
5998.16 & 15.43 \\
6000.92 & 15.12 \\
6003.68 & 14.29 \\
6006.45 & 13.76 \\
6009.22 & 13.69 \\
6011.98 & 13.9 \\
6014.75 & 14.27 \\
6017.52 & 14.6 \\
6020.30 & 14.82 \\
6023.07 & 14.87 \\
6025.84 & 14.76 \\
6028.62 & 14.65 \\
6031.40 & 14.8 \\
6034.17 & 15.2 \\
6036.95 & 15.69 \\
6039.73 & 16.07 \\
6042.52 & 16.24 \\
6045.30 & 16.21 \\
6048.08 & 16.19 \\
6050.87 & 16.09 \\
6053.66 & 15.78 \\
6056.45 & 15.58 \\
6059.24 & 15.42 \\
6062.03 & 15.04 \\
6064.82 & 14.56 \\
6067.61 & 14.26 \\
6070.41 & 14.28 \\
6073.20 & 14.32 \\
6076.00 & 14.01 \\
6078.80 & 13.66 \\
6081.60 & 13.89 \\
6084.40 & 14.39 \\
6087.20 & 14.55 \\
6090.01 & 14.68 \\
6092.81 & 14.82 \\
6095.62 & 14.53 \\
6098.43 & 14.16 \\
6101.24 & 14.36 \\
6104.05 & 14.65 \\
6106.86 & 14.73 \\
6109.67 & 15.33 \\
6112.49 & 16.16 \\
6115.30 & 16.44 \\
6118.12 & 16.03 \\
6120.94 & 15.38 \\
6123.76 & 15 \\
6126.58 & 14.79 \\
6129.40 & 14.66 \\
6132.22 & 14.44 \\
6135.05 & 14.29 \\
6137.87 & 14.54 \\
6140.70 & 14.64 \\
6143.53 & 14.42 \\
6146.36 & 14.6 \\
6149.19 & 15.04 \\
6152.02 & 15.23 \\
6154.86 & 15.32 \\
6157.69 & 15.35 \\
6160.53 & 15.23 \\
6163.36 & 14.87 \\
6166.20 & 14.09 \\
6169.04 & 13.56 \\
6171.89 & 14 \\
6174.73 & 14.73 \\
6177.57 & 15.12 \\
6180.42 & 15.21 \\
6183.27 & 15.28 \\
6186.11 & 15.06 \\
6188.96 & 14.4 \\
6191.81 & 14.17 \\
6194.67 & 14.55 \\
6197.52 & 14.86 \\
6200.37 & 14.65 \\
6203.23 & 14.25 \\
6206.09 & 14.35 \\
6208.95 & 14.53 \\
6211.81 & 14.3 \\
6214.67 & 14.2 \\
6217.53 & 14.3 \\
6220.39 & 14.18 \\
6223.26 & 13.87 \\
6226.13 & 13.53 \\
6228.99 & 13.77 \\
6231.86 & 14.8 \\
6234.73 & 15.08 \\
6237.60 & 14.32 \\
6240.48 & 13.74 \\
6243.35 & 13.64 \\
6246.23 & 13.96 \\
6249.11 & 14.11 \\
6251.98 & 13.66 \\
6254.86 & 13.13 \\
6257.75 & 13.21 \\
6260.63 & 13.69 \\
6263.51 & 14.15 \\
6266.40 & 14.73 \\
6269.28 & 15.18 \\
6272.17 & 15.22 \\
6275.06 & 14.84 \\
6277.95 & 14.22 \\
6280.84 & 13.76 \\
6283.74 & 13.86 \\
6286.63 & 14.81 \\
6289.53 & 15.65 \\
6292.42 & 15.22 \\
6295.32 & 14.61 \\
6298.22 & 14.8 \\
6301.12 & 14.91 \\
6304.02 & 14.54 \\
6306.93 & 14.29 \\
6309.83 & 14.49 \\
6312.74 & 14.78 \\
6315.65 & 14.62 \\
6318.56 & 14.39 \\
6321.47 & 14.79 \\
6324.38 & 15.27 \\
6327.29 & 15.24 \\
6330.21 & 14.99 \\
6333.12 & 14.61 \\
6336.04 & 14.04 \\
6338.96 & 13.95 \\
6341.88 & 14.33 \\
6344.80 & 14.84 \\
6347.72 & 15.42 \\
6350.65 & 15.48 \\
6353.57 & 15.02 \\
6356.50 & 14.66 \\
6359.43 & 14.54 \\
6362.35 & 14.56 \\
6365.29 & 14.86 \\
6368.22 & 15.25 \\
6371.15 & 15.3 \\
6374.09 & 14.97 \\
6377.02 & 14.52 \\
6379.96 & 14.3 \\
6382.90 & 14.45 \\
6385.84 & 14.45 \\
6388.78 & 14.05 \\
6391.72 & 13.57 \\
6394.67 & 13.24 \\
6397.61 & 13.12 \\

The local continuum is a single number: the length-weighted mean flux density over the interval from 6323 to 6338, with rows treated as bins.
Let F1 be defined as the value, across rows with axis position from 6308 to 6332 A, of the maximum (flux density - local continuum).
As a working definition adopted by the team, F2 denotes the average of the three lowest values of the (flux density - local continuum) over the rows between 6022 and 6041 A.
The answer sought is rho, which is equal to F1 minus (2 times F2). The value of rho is 0.6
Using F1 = 0.5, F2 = -0.06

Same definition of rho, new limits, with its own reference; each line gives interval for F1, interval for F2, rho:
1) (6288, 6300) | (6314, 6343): 2.2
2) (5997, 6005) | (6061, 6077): 1.9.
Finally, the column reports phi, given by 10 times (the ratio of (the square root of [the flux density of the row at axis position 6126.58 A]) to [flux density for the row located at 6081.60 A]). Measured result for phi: 2.8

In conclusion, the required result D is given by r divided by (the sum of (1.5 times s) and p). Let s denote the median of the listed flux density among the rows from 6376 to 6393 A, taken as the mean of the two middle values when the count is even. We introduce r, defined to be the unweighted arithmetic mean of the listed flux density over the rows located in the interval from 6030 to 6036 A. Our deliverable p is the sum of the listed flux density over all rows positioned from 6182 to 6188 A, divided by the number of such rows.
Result 0.408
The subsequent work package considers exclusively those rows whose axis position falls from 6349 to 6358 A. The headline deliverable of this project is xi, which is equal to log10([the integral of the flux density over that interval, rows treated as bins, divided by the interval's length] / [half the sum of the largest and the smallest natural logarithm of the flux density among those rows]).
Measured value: 0.744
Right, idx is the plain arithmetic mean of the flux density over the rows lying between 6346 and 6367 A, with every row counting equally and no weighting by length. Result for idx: 14.9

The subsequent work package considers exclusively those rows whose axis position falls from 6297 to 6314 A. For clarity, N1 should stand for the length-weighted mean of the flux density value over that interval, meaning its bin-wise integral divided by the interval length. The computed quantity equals 14.6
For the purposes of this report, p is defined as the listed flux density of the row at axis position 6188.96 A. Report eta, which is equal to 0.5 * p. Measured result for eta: 7.2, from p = 14.4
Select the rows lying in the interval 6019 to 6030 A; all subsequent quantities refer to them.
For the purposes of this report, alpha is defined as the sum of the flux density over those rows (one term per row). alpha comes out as 59.1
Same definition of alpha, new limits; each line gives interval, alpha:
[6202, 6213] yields 57.4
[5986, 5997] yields 57.3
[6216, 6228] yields 55.9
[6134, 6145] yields 57.9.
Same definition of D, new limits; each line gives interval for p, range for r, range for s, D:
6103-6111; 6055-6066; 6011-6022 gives 0.414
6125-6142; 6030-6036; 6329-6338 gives 0.411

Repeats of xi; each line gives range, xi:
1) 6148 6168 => 0.746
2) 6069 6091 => 0.729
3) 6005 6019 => 0.724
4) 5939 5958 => 0.752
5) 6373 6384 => 0.734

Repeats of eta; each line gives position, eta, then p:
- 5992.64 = 7.6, 15.15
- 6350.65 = 7.7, 15.48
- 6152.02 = 7.6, 15.23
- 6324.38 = 7.6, 15.27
